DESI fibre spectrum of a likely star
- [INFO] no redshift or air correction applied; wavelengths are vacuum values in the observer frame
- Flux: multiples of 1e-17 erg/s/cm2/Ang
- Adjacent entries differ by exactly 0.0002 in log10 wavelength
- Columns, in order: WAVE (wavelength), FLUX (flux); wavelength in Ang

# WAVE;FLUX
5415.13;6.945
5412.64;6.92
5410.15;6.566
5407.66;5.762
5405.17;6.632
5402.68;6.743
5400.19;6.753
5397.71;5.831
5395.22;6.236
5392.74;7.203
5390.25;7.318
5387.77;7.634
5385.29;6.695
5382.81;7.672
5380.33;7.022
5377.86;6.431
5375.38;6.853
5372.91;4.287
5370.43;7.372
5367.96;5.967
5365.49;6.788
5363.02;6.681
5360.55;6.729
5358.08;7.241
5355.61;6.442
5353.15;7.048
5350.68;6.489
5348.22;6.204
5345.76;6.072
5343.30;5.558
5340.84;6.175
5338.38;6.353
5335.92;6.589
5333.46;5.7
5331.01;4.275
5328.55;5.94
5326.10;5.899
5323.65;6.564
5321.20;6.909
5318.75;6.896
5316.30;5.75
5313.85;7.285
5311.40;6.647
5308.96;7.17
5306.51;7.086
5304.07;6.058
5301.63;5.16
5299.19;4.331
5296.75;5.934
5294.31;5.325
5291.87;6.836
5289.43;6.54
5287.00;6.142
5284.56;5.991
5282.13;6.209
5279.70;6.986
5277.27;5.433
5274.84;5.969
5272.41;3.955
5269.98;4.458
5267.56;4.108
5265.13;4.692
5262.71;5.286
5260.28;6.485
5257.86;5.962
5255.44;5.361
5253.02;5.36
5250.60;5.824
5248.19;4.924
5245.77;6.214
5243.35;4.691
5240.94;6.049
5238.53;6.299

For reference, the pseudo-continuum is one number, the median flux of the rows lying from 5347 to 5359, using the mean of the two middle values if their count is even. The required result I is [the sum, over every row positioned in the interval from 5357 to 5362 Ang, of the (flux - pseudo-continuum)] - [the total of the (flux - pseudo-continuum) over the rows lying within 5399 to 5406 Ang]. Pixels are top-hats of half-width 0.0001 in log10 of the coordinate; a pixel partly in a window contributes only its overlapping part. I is 0.3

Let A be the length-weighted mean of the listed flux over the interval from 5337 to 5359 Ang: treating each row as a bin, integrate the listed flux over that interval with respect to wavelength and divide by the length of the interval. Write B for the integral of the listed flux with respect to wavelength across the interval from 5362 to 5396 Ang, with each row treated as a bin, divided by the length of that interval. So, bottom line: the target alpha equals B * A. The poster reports 43.0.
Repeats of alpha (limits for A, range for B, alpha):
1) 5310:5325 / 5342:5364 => 43.3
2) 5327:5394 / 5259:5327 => 38.4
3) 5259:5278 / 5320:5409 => 32.5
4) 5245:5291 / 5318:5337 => 33.9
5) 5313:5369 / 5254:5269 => 33.5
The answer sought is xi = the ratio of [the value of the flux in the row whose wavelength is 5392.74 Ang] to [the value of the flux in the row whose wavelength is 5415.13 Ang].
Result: 1.04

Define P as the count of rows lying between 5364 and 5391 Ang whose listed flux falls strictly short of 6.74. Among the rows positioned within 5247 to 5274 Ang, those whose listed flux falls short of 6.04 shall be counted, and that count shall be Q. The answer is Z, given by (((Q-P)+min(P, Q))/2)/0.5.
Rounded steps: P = 4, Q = 10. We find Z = 10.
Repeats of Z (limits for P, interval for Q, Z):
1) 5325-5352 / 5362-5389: -7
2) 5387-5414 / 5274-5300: 6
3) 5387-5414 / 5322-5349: 5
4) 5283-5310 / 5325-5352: 2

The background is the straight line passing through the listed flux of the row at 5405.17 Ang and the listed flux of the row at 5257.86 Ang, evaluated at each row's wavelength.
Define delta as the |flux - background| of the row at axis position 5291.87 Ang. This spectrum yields 0.72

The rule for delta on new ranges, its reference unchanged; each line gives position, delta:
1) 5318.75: 0.66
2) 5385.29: 0.15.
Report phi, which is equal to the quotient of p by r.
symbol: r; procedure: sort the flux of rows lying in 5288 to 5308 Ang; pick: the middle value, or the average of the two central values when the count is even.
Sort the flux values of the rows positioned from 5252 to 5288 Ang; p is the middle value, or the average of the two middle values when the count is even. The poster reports 0.91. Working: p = 5.4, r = 6.0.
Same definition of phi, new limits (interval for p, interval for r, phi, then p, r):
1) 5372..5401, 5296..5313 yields 1.12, 6.8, 6.1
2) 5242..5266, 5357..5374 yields 0.80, 5.4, 6.7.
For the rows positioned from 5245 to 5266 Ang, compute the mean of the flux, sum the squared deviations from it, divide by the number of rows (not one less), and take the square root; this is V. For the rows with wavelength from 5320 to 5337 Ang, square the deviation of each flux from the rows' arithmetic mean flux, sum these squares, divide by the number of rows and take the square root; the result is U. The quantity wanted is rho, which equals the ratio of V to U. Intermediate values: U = 0.8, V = 0.6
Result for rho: 0.7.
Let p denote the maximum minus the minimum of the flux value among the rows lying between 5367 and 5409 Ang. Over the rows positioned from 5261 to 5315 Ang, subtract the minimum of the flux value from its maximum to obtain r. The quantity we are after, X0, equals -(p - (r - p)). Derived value -3.4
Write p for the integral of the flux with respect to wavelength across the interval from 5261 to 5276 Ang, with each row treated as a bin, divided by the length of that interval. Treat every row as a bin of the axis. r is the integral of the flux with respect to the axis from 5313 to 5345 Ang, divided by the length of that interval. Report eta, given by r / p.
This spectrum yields 1.28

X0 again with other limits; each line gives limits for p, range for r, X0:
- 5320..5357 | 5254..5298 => -2.5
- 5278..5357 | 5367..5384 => -2.6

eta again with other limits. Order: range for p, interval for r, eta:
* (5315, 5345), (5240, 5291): 0.92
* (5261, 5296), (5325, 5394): 1.16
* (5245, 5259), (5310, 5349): 1.11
